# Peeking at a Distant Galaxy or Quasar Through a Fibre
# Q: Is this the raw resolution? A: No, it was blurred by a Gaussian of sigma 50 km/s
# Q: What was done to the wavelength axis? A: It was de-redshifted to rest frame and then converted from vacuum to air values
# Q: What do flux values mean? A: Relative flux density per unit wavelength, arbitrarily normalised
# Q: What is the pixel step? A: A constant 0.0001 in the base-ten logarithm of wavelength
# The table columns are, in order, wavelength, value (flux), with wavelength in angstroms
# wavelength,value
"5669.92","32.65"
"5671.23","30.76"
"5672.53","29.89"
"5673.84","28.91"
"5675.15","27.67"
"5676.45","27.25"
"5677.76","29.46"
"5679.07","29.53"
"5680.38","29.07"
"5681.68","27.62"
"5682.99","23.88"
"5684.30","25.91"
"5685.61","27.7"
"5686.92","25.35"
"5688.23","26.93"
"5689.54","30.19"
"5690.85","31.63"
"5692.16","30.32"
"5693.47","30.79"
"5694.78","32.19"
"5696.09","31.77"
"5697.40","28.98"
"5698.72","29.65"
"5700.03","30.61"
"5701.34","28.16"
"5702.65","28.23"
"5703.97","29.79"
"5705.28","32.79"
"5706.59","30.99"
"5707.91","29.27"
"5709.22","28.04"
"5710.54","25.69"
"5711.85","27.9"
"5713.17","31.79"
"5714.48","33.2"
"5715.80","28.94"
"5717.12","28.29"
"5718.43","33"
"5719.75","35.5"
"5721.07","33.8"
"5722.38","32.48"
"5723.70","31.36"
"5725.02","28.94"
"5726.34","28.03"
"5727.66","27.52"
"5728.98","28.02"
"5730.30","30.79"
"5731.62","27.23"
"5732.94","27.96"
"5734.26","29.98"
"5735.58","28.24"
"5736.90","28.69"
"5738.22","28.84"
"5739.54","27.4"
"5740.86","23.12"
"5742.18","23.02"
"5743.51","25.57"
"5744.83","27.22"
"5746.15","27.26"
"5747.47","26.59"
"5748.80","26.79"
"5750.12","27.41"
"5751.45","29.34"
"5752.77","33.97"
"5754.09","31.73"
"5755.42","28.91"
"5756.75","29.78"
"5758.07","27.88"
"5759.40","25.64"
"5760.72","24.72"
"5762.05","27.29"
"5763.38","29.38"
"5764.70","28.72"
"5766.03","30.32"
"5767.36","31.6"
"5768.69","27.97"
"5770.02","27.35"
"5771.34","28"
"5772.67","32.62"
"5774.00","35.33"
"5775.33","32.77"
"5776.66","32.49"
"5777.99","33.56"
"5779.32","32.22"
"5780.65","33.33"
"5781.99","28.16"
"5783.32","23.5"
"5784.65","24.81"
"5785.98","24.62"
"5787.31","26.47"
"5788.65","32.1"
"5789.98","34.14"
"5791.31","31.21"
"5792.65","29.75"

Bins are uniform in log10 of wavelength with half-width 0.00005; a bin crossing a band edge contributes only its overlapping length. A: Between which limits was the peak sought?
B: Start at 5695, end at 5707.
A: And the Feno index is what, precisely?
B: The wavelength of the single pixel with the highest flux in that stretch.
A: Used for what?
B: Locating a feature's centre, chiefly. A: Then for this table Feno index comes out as 5705.28 angstroms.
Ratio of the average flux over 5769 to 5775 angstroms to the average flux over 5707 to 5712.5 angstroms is 1.11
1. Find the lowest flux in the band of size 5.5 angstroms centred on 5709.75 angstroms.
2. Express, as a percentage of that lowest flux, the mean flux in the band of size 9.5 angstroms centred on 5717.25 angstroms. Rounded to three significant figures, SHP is 125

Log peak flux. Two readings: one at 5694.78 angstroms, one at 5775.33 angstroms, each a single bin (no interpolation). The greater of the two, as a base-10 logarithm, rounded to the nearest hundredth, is 1.52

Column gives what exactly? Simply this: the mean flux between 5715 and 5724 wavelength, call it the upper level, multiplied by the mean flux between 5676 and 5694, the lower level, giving 902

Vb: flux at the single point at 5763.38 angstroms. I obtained 29.38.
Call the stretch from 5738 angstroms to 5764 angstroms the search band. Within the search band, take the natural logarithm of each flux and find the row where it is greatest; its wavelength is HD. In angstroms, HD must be 5752.77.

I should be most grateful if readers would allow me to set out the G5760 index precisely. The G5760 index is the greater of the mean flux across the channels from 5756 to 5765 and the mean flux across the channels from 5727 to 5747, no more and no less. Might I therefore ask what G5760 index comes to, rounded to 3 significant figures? 27.6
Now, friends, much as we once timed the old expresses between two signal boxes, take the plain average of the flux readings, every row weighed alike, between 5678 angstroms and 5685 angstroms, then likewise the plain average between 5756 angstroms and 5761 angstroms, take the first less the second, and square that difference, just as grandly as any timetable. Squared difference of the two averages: 0.0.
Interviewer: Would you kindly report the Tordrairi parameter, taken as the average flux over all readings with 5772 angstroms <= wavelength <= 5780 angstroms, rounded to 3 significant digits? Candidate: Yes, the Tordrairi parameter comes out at 33.2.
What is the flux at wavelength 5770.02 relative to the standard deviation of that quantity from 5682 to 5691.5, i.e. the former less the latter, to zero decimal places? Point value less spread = 25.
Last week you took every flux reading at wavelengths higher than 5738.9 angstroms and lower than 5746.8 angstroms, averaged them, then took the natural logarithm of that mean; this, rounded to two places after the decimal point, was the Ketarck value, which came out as 3.24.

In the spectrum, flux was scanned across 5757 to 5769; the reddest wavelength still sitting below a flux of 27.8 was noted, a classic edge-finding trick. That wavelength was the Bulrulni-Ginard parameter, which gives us 5762.05 angstroms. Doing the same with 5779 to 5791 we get 5787.31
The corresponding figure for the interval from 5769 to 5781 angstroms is 5770.02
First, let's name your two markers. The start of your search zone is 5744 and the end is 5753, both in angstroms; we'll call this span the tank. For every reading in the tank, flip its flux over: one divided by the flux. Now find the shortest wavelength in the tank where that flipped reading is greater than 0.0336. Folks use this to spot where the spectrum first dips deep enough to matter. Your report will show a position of 5744.83 angstroms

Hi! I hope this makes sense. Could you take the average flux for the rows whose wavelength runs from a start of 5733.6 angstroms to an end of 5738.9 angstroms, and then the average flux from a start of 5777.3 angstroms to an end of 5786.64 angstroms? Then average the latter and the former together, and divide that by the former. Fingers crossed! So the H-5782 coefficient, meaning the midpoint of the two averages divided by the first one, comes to 0.99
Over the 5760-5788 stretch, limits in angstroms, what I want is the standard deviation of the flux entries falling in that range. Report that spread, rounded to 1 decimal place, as 3.4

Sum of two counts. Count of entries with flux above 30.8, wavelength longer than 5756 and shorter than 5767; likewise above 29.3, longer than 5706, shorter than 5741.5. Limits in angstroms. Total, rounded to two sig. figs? 10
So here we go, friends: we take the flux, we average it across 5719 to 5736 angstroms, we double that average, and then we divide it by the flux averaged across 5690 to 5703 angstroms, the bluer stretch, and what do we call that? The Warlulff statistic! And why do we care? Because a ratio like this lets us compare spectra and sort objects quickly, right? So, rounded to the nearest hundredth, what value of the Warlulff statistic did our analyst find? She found 1.98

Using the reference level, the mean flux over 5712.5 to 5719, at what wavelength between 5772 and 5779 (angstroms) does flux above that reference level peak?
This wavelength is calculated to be 5774.00 angstroms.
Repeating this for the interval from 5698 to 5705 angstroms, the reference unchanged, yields 5700.03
